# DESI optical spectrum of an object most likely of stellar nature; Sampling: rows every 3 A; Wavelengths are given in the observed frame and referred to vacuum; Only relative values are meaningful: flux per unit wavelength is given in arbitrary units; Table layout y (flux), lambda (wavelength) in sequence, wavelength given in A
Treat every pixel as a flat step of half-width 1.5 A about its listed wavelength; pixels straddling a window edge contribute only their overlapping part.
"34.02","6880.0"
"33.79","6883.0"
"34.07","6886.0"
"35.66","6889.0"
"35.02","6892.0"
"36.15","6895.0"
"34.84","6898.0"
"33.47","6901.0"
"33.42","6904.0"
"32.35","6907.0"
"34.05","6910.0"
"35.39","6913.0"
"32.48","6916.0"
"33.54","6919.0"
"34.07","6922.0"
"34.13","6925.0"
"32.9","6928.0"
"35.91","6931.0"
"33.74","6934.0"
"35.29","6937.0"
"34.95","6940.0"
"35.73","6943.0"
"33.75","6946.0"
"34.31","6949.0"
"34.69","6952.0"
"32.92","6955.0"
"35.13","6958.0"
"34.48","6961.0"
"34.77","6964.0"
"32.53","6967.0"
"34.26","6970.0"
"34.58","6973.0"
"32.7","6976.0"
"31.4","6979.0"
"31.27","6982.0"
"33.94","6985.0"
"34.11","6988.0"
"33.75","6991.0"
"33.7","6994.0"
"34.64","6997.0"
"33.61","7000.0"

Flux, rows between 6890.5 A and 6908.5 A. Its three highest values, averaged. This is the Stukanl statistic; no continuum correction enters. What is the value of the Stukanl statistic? 35.3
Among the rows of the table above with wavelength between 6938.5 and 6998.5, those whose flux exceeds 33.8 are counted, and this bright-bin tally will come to 12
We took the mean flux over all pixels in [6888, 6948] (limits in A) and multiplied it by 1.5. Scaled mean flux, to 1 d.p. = 51.5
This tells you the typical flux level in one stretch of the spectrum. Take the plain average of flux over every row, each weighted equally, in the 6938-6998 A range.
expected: 33.9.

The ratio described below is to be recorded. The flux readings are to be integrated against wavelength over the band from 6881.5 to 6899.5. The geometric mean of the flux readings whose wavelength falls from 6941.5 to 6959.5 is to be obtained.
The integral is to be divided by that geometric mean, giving 18.3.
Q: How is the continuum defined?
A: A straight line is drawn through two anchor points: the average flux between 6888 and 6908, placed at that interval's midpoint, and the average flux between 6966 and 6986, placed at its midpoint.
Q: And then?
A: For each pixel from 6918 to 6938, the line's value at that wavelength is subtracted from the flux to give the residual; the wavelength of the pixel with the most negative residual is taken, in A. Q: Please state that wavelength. 6928.0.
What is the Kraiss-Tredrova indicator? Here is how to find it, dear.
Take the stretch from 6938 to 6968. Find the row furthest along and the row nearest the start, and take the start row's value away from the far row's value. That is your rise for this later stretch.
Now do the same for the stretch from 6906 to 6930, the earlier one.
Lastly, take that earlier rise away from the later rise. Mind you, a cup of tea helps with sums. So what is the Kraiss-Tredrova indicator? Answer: -3.0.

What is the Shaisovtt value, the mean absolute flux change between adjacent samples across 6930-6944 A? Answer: 1.21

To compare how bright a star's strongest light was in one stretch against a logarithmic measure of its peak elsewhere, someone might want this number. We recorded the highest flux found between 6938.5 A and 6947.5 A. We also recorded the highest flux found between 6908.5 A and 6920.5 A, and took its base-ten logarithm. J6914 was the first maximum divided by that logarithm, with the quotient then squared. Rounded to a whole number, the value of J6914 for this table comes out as 532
